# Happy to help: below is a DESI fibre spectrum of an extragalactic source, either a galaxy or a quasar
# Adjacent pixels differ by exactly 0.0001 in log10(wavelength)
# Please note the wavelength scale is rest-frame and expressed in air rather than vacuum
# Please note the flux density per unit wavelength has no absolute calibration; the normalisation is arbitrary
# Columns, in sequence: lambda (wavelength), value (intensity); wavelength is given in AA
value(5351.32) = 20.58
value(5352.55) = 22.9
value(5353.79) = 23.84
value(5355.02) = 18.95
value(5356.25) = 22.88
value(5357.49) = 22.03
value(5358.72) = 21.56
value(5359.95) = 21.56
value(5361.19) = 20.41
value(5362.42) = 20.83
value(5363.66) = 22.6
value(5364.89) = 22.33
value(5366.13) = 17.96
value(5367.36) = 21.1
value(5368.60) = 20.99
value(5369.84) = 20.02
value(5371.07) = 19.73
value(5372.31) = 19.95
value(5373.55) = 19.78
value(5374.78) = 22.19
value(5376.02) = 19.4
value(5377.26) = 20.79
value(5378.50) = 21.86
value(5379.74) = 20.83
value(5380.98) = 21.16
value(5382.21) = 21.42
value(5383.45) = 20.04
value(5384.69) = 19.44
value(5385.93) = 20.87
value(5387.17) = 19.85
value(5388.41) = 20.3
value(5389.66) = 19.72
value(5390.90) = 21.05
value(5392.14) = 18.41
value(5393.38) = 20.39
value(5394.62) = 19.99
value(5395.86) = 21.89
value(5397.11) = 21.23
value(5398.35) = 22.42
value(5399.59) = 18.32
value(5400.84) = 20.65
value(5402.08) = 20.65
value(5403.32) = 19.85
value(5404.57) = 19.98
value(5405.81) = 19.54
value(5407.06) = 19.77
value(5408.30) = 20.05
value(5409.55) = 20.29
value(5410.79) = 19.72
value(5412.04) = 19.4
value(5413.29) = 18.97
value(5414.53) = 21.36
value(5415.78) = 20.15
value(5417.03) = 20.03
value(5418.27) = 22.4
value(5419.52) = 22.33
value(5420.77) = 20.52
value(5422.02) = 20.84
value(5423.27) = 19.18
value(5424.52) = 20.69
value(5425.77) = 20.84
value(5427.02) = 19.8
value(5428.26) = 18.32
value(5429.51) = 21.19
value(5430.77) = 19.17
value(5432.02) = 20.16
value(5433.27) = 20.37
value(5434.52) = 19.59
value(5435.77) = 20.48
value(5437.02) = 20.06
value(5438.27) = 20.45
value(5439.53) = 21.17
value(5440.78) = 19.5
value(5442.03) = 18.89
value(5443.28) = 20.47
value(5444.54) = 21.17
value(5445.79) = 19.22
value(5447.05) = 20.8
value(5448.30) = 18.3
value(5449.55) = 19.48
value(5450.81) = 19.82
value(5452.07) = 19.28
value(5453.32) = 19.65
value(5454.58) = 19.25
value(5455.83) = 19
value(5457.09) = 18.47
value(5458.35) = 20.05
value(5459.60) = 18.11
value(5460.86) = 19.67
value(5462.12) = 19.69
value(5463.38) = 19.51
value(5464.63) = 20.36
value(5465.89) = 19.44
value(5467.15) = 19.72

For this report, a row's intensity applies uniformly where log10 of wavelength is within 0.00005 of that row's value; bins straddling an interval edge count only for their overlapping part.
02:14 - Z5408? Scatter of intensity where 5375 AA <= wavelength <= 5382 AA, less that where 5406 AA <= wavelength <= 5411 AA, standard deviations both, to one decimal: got 0.6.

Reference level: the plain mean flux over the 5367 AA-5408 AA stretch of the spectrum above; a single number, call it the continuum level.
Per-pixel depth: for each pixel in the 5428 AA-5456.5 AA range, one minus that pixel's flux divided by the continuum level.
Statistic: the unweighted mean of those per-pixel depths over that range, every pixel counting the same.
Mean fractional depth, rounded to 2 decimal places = 0.03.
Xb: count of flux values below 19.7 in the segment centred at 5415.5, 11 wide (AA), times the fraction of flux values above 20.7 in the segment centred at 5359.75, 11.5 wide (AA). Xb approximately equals 1.56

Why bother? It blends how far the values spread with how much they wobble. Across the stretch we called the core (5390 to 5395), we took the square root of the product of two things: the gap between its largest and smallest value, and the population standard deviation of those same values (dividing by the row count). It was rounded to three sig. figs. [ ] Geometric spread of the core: 1.60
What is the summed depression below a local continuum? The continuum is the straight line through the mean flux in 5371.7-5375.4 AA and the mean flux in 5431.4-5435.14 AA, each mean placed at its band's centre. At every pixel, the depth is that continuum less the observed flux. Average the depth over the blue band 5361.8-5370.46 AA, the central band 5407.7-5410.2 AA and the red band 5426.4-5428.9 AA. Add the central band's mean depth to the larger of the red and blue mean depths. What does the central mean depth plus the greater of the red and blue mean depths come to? 1.2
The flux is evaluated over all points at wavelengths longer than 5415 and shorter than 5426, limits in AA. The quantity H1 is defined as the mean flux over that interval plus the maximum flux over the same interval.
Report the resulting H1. 43.2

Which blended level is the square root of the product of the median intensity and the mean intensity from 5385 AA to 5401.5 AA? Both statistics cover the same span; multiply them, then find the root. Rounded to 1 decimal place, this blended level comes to 20.4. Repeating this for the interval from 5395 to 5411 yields 20.2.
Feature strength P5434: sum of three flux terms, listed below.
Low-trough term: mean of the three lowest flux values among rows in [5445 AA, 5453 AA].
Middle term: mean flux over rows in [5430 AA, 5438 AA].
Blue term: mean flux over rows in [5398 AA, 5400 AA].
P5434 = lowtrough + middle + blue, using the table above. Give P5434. 59.3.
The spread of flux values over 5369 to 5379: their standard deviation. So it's 1.0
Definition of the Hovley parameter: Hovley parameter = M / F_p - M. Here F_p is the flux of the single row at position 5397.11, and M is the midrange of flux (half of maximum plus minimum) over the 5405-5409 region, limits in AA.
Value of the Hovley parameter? -18.9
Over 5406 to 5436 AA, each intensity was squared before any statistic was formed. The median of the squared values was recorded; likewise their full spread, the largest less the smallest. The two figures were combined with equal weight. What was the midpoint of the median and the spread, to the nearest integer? 286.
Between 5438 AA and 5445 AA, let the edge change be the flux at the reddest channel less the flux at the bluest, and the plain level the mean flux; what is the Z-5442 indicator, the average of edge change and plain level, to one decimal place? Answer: 10.5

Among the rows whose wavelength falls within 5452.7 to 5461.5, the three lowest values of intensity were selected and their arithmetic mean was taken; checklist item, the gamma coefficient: 18.5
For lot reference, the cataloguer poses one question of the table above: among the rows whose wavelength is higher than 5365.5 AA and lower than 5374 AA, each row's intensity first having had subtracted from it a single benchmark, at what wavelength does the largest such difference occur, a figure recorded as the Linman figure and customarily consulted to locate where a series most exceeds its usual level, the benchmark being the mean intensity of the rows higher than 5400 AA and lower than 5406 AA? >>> 5367.36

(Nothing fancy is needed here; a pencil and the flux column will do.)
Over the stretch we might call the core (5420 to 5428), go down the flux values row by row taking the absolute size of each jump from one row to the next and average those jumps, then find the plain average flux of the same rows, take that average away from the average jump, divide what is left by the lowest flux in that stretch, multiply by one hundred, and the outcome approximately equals -101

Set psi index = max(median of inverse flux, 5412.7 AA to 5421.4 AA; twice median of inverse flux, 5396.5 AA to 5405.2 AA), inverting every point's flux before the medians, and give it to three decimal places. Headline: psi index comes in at 0.097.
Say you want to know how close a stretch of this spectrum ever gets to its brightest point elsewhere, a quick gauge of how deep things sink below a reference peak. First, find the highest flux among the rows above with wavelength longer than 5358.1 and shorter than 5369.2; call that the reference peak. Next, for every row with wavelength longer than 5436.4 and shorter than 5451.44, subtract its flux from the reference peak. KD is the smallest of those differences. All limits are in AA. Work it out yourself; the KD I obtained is 1.4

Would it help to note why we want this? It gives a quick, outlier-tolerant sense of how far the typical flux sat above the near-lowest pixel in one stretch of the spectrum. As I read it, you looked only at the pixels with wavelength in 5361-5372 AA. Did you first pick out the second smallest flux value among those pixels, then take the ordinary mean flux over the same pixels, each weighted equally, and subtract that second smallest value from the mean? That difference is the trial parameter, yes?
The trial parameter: 0.93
